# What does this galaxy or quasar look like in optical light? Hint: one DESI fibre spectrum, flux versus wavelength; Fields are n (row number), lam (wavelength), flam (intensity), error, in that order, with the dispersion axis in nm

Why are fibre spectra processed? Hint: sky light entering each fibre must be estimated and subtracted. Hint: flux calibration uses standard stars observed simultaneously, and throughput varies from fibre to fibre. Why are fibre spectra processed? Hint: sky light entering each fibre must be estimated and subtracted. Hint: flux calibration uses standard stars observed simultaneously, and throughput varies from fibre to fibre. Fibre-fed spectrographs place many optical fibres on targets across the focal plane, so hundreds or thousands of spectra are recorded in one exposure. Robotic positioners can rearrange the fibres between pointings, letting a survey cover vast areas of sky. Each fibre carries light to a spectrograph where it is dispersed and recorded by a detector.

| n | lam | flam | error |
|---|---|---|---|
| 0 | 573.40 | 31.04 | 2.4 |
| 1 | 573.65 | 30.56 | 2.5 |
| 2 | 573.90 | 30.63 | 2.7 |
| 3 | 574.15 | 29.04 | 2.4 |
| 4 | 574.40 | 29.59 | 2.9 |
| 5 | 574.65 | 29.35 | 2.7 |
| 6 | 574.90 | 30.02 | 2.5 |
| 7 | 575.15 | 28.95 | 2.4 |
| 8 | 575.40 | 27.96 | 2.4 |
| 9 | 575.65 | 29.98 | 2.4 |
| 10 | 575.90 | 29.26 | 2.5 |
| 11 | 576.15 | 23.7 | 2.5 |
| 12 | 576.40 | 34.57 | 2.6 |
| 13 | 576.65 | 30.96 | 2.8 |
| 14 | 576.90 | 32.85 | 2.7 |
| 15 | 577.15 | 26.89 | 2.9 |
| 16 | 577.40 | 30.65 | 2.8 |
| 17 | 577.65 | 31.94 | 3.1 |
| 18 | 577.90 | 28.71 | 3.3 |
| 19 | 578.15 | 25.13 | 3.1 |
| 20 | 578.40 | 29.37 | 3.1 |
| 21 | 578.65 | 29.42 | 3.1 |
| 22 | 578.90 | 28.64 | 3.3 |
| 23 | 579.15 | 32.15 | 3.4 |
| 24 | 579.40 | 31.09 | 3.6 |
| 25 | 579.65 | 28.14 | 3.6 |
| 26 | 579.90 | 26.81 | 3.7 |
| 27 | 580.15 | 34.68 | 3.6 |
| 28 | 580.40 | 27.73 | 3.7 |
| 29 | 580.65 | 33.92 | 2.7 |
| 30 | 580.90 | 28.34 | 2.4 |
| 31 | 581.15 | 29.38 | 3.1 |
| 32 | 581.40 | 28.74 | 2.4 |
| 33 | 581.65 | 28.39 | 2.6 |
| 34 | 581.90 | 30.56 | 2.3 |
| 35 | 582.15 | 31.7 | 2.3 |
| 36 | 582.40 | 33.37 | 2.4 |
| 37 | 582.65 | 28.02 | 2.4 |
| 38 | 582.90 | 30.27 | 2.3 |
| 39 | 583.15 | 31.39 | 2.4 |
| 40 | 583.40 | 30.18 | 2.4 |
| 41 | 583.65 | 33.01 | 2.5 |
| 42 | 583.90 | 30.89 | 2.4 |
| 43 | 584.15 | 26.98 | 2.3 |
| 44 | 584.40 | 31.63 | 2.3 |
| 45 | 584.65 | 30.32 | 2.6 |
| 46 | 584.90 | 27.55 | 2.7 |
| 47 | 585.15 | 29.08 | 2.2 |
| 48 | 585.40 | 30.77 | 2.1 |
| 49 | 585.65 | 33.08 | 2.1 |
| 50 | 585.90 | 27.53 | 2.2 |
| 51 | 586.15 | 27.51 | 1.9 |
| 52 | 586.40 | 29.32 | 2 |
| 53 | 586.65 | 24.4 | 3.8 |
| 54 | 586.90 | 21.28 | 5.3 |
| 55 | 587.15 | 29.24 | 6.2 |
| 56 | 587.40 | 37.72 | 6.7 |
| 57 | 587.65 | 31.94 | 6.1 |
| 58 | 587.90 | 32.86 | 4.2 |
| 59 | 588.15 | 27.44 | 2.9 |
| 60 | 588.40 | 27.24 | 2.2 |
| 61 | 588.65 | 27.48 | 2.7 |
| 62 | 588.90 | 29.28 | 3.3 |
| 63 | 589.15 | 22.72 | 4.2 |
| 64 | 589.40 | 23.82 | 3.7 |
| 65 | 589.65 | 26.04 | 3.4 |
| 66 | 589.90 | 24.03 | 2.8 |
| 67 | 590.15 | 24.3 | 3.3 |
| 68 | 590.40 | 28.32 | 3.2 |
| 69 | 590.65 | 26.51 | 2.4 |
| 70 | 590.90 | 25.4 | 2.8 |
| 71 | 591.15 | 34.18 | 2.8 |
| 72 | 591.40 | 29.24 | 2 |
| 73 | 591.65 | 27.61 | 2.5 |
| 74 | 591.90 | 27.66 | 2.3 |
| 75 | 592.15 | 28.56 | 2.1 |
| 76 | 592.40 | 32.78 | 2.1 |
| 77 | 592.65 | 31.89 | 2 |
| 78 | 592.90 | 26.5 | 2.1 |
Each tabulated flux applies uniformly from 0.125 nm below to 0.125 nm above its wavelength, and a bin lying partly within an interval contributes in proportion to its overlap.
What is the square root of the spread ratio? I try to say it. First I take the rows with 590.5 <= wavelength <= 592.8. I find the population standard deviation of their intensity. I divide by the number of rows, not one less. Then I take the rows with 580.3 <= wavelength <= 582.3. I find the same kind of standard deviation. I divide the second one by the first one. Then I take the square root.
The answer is 0.83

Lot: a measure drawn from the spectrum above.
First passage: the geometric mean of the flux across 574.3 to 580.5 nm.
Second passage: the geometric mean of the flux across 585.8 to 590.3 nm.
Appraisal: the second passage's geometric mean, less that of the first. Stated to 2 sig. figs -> -2.2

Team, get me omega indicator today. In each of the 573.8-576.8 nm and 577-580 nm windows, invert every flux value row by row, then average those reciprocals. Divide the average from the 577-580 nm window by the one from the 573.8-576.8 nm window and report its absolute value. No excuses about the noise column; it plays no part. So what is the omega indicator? 1.01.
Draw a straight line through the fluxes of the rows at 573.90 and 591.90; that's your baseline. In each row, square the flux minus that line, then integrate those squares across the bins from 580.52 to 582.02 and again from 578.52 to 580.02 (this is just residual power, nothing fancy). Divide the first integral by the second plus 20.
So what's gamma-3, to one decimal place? 0.2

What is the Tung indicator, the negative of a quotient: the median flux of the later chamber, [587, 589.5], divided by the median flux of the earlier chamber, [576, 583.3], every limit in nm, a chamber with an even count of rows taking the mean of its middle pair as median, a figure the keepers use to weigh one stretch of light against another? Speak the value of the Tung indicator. -0.96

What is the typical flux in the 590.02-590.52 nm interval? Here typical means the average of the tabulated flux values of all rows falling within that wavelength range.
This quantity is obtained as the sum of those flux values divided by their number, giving 26.3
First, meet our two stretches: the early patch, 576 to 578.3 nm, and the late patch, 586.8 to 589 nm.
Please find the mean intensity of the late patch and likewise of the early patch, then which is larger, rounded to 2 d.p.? 29.49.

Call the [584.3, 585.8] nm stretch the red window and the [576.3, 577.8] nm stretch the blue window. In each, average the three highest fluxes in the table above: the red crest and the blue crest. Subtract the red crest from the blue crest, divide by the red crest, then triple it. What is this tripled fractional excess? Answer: 0.12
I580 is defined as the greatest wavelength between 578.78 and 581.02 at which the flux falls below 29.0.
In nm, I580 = 580.90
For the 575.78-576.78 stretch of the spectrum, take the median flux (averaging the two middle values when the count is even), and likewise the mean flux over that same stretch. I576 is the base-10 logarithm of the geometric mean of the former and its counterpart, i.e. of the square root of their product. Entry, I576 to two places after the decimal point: 1.48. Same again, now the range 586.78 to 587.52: 1.47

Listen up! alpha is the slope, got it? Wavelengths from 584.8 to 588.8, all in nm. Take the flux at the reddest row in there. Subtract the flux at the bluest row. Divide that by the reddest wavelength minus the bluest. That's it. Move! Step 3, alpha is 0.0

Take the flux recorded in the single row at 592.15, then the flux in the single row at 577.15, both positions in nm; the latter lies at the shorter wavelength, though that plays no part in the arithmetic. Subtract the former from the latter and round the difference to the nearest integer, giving -2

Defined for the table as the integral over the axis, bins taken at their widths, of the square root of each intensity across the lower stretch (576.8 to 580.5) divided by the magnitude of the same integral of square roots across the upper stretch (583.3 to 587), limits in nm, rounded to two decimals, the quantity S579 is 1.01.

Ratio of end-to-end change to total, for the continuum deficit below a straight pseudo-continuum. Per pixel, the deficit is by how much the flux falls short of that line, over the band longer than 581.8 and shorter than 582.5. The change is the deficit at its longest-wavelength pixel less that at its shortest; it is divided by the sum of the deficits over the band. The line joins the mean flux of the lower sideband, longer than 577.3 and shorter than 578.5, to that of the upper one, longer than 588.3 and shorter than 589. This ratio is 0.30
